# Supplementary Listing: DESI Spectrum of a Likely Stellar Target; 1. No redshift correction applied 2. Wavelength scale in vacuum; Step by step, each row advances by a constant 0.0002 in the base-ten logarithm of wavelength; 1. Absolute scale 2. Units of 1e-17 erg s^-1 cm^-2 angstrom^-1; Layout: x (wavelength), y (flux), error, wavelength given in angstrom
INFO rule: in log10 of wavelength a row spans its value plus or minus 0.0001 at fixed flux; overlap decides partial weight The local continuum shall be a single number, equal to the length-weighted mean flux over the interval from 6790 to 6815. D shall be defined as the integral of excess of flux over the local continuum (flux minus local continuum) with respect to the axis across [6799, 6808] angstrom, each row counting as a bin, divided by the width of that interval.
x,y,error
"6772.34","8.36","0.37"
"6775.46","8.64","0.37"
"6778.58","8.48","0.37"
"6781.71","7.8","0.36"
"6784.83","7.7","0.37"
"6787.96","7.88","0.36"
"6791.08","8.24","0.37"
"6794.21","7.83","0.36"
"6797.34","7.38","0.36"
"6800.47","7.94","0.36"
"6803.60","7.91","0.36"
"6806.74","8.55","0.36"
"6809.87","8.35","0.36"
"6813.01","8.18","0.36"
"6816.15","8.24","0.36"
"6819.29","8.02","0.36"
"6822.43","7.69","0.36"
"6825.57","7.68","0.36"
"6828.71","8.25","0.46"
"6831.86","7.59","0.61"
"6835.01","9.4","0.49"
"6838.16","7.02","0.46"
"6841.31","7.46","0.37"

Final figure 0.08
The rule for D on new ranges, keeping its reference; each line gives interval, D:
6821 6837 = 0.05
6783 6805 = -0.21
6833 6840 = 0.10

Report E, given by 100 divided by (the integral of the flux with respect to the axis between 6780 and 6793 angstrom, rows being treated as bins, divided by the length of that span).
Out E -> 12.6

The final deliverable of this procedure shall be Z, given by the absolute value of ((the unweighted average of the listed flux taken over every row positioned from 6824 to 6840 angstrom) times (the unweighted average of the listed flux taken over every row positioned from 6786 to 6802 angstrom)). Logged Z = 62.7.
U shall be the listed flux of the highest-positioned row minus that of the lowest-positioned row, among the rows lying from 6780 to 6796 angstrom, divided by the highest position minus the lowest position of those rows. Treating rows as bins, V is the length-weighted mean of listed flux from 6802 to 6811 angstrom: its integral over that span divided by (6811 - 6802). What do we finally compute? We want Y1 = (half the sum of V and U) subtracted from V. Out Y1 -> 4.13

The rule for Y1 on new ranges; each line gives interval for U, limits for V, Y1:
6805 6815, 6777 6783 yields 4.10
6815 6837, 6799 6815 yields 4.06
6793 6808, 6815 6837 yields 4.02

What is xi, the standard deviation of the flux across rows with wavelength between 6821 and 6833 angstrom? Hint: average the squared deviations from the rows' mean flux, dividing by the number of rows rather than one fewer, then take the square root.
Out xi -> 0.3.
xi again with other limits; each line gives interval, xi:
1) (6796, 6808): 0.4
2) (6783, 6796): 0.2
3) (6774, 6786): 0.4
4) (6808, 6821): 0.1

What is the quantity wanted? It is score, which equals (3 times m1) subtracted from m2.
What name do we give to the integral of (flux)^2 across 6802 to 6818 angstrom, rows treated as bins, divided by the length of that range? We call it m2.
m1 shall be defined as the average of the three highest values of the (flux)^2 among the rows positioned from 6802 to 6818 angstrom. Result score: -143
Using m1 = 70.2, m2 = 67.9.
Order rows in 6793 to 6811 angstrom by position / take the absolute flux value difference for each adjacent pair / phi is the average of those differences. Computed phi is 0.38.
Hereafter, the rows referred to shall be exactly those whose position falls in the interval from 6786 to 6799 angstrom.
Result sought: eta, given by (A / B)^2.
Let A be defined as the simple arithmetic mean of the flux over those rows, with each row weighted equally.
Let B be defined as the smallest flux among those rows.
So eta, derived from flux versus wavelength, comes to 1.13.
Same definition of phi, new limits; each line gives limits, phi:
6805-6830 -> 0.22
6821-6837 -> 0.76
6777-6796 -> 0.35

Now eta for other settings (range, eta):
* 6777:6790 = 1.07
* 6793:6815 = 1.18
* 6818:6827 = 1.03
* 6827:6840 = 1.32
